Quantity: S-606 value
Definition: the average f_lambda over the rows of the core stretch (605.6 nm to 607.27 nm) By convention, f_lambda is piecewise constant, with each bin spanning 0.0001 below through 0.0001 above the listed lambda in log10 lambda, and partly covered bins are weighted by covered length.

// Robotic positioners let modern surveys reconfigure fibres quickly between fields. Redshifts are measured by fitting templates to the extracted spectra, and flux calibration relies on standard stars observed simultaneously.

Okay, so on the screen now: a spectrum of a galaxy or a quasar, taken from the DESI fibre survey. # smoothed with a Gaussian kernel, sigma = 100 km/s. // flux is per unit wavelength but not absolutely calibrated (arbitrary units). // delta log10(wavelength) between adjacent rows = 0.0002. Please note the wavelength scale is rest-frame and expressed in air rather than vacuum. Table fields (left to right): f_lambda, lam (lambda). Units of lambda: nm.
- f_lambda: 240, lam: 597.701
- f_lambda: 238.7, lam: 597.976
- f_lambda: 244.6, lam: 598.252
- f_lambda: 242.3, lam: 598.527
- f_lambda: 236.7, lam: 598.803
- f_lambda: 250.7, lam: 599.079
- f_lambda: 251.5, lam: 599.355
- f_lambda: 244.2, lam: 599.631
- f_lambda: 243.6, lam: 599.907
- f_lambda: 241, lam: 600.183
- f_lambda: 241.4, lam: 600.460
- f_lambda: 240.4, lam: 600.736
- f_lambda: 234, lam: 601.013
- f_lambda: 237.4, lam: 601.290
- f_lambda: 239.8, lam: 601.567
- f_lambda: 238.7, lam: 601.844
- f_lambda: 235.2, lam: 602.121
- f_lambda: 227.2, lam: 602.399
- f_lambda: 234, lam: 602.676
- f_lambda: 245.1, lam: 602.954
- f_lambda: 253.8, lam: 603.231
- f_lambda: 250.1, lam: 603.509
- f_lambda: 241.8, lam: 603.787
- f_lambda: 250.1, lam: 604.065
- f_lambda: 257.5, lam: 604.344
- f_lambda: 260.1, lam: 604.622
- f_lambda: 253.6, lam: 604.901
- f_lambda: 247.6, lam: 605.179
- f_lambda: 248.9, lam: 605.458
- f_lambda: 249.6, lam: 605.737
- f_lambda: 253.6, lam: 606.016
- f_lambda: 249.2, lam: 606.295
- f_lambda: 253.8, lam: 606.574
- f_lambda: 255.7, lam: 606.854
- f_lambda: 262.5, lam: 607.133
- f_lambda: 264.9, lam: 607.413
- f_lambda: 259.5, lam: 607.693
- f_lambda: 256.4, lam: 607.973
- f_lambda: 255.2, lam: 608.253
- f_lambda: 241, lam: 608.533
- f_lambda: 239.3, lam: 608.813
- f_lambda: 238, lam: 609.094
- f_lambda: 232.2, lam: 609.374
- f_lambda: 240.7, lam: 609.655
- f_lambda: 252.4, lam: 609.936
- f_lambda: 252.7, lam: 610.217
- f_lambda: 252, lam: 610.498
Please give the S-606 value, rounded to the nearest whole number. 254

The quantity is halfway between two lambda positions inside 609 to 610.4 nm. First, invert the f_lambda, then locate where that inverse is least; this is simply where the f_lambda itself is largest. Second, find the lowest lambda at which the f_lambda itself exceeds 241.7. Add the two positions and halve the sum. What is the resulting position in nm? 610.08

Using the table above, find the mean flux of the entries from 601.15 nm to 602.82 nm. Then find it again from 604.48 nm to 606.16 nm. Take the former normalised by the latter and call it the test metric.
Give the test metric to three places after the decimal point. 0.933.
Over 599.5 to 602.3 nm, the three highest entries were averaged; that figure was 243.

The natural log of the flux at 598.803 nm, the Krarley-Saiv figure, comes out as 5.47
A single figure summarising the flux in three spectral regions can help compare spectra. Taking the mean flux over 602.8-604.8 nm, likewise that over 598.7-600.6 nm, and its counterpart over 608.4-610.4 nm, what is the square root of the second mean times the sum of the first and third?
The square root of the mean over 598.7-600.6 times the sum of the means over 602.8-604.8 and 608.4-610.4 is 347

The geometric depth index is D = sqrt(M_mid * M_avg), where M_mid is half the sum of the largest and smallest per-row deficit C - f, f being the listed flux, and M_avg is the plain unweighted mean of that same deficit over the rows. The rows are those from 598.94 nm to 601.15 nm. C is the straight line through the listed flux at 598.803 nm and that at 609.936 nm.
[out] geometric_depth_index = 4.5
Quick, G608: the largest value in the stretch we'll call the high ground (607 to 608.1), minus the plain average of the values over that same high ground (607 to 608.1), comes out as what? 4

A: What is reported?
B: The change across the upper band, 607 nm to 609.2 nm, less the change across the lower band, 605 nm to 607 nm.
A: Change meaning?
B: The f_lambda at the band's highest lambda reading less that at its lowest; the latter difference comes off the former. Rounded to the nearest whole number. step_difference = -33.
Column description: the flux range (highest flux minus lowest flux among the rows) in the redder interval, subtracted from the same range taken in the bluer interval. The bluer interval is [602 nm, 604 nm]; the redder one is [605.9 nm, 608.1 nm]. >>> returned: 11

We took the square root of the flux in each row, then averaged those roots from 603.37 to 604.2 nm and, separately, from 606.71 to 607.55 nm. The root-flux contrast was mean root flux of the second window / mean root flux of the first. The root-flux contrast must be 1.03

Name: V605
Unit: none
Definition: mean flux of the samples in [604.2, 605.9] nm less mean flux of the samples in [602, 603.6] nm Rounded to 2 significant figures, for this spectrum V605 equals 12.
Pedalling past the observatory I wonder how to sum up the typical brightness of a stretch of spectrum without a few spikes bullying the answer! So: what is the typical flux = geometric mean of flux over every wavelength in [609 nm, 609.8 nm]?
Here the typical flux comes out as 237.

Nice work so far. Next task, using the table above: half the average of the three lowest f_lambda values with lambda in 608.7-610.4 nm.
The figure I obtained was 118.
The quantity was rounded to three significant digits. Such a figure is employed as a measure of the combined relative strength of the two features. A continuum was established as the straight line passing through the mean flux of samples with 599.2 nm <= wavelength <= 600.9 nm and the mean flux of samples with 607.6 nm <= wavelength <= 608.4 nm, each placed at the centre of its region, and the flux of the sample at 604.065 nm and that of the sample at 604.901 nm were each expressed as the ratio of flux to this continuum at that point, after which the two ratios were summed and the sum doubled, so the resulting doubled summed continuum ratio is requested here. 4.01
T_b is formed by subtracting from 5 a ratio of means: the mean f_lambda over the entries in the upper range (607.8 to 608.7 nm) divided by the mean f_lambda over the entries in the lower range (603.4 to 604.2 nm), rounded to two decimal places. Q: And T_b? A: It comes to 3.99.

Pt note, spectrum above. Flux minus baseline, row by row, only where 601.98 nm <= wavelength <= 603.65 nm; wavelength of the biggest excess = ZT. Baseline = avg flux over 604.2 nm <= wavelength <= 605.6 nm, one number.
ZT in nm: 603.231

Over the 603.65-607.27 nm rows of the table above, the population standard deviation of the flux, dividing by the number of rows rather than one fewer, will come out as 5.4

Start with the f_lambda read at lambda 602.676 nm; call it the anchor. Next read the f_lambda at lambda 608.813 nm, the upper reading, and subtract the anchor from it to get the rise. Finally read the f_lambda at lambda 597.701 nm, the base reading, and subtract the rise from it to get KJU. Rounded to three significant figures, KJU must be 235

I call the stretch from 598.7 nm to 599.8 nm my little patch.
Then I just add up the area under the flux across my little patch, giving 271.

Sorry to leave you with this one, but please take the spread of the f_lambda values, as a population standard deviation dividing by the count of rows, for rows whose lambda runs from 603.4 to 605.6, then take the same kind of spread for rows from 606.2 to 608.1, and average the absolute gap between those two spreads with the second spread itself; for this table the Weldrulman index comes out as 2.7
